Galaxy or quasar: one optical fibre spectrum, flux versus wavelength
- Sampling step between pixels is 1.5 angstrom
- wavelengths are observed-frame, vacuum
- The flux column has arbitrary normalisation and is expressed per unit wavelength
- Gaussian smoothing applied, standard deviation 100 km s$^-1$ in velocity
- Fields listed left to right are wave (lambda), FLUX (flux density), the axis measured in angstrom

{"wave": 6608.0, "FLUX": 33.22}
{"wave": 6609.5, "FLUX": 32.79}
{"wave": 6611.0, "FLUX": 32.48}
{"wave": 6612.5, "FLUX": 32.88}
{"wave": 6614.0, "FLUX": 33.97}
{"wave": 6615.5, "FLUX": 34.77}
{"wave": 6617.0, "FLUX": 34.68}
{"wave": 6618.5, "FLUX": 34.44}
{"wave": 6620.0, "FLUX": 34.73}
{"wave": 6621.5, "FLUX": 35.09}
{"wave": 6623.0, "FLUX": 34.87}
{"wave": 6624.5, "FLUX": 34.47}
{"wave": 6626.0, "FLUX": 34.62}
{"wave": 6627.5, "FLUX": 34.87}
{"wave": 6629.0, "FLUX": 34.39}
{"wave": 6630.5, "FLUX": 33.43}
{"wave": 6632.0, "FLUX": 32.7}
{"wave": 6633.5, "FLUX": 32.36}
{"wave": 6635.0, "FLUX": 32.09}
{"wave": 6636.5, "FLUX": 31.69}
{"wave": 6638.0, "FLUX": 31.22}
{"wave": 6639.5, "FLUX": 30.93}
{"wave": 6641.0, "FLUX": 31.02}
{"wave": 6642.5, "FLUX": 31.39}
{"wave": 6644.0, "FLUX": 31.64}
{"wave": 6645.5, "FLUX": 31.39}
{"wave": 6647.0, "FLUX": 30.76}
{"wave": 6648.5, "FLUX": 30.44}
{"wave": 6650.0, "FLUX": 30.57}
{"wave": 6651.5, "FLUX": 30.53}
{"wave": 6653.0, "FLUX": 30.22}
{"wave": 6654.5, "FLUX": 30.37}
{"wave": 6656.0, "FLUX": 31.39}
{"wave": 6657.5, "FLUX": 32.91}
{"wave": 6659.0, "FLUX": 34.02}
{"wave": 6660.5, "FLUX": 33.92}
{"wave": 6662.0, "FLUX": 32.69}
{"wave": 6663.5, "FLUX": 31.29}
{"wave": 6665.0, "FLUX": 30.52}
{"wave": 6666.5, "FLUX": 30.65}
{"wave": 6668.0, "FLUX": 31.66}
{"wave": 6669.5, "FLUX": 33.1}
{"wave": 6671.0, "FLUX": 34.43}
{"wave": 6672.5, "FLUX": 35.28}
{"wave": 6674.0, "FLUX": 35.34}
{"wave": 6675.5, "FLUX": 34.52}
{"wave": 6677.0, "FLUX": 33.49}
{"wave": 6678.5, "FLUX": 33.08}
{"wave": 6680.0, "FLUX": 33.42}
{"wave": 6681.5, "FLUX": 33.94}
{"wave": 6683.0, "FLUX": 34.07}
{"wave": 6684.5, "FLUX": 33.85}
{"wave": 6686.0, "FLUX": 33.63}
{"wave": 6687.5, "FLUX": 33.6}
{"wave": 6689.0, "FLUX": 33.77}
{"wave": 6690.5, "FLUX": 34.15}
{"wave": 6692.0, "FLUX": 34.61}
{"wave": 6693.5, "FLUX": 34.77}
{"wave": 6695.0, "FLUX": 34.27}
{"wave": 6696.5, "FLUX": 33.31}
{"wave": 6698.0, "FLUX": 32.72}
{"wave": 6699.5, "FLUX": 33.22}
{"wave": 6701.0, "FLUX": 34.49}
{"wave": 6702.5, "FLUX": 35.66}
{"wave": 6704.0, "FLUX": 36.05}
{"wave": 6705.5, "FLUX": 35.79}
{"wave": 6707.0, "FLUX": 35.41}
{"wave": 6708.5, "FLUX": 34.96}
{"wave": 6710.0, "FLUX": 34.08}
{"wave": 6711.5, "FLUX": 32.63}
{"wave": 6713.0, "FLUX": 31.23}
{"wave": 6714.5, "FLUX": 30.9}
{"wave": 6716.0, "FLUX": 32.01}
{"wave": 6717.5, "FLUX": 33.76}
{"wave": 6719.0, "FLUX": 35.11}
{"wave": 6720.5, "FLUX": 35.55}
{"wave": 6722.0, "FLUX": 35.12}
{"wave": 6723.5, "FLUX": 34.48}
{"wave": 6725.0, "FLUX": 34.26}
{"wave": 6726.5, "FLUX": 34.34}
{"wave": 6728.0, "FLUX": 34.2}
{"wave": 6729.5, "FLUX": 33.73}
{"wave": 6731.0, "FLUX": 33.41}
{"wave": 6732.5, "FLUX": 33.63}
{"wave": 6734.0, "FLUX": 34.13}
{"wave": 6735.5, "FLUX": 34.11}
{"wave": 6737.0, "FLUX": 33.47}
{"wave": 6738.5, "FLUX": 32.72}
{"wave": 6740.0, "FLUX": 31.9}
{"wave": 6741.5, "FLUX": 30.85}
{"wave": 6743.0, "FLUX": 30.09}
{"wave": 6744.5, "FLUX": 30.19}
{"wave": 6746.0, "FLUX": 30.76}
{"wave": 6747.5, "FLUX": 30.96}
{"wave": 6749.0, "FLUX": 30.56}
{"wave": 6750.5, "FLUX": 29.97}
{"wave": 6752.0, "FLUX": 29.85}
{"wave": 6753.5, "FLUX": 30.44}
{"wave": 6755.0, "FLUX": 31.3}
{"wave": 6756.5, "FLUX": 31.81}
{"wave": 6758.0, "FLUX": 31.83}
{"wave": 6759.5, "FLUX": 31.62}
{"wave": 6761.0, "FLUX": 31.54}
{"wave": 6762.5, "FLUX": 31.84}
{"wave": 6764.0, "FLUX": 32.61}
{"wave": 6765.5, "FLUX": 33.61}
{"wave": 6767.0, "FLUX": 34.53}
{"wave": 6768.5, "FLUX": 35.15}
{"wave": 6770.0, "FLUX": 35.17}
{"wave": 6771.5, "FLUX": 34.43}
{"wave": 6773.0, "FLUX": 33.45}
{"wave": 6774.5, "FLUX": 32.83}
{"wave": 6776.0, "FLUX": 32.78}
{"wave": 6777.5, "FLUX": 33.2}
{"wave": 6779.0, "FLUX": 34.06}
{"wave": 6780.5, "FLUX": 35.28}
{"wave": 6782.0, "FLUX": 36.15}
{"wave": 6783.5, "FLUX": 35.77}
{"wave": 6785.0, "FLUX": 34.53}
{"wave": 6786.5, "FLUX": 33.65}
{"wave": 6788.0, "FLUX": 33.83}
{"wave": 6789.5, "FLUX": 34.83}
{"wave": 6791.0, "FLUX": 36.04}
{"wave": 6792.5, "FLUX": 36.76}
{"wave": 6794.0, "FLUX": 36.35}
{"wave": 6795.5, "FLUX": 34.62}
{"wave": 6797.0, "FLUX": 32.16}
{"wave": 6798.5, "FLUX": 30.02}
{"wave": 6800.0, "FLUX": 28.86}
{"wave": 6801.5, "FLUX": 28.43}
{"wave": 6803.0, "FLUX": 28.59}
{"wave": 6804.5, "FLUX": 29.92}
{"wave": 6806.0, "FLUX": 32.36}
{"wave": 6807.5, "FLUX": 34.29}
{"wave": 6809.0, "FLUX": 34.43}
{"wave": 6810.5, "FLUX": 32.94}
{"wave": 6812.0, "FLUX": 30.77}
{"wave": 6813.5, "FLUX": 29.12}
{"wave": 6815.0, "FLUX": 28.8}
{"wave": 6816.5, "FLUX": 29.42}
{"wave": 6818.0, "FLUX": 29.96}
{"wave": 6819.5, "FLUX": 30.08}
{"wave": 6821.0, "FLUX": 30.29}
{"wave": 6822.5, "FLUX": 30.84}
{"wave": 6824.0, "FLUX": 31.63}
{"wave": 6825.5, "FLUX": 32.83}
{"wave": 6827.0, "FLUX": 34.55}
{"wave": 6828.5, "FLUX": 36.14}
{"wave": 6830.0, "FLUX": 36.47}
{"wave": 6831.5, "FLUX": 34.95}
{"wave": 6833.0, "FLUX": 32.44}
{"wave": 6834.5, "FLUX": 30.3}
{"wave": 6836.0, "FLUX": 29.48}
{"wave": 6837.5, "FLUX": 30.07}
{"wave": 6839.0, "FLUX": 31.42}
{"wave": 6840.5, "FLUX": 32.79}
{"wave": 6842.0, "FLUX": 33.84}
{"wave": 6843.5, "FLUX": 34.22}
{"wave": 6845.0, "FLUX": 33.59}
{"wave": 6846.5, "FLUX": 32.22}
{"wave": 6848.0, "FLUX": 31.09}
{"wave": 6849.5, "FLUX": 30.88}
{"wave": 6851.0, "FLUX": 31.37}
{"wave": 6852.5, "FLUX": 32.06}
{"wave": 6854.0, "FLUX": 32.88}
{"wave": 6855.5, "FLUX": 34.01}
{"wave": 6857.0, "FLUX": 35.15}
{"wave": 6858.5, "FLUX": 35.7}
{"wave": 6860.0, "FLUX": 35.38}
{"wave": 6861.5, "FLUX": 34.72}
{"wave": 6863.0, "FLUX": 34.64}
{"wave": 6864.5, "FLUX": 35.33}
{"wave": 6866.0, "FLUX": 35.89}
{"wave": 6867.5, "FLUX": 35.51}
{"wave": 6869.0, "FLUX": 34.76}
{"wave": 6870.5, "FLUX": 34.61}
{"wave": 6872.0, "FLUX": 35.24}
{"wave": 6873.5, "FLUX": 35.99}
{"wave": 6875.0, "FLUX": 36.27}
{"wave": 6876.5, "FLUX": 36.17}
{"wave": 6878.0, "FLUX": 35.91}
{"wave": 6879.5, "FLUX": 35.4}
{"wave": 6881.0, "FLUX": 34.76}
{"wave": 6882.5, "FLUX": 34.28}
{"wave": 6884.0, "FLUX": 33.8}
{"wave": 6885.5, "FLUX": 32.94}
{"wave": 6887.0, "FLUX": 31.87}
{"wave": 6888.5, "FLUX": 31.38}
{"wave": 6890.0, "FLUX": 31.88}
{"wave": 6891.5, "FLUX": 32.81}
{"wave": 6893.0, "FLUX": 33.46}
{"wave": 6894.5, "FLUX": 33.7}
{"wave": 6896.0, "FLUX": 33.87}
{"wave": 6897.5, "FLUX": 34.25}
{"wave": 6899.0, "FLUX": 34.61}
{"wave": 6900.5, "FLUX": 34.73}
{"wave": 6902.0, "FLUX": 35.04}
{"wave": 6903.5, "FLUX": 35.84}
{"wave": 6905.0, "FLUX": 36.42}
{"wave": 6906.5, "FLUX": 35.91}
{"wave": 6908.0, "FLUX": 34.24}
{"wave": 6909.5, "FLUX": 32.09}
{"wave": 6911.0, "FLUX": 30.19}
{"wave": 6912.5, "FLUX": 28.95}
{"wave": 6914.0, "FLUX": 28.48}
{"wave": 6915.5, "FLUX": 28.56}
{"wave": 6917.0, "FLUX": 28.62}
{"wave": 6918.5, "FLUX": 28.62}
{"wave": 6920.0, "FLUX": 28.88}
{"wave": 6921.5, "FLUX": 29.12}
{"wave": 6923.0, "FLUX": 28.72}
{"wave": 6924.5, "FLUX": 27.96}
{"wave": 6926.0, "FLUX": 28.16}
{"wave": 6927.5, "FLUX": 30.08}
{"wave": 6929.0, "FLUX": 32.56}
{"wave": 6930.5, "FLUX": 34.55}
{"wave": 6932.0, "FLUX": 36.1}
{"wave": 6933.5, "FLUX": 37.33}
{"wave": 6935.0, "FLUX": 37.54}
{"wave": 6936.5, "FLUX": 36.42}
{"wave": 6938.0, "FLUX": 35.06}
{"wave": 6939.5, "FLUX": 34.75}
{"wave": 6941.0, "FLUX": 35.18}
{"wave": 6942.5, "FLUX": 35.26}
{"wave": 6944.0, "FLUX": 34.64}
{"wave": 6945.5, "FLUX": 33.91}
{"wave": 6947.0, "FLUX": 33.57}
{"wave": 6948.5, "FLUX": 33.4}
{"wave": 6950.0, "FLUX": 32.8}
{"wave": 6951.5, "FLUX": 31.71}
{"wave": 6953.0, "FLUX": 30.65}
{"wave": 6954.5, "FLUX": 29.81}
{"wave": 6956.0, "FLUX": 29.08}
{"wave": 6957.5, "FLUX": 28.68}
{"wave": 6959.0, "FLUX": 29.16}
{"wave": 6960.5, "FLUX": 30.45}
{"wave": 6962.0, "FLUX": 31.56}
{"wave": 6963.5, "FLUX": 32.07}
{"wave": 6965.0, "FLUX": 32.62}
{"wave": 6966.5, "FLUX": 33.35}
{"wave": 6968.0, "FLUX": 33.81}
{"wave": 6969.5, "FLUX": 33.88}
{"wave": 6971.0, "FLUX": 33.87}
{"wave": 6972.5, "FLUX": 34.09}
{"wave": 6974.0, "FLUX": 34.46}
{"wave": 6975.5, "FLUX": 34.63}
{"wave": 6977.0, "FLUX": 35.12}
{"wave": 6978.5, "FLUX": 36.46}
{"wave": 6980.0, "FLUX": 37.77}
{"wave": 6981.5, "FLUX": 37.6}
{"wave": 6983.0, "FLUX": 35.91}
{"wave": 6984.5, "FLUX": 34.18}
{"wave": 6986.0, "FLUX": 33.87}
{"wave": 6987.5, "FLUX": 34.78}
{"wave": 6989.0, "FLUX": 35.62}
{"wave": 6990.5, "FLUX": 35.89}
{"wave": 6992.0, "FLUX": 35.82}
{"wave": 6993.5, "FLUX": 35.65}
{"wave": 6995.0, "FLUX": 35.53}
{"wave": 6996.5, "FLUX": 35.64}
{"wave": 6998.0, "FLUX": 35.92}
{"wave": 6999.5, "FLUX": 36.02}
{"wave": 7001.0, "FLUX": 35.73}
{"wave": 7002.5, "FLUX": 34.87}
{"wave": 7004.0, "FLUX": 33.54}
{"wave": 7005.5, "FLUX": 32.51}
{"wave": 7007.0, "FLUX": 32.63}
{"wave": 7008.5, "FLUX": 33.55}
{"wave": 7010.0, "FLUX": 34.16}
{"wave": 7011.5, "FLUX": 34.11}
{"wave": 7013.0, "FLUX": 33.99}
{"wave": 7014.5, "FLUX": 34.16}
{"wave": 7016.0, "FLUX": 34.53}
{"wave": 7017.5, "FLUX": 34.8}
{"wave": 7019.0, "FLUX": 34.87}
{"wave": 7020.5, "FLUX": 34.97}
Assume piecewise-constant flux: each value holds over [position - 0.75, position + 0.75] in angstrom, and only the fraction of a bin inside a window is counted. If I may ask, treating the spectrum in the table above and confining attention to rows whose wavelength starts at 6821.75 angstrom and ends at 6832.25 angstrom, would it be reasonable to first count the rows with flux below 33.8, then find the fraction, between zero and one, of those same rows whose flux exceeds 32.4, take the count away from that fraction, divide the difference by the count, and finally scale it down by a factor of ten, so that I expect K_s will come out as -0.076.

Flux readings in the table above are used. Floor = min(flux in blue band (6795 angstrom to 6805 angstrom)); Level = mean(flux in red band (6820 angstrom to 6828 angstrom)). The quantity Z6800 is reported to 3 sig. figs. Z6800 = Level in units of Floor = 1.13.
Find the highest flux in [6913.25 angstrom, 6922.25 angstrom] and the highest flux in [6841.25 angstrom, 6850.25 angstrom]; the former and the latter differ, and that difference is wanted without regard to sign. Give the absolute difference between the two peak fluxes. 5.1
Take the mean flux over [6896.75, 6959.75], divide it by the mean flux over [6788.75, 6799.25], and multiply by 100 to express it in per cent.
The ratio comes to 94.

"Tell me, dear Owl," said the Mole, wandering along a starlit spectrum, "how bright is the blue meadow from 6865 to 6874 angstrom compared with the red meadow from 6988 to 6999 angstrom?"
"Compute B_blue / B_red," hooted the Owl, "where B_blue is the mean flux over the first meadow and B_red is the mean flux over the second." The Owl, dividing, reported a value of 0.99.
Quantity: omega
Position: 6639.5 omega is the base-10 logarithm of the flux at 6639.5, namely 1.49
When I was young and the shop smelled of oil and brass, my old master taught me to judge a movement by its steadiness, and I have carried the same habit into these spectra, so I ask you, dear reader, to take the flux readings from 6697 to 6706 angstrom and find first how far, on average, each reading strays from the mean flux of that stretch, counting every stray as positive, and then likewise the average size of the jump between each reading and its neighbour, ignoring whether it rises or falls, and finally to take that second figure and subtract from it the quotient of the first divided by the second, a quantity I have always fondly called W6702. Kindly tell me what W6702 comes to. -0.9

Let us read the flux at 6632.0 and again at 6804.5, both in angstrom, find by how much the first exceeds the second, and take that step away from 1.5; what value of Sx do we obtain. -1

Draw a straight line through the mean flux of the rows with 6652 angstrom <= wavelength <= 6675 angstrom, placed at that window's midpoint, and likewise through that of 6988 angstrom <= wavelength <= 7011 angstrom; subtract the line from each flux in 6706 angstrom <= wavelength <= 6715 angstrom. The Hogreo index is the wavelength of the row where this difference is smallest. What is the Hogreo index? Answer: 6714.5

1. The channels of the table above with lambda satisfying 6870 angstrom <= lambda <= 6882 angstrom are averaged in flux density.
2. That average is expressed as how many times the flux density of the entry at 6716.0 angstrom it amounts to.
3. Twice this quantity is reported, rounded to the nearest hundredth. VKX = 2.22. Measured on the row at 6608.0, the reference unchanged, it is 2.14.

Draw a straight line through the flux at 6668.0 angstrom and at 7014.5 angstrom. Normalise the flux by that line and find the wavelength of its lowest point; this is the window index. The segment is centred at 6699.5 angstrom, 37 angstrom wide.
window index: 6714.5 angstrom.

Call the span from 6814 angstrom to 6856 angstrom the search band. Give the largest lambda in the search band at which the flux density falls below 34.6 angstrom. 6855.5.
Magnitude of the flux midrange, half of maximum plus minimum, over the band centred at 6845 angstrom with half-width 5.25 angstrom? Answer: -3.78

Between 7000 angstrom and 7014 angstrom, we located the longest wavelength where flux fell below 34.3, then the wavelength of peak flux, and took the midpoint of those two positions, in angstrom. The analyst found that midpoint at 7007.0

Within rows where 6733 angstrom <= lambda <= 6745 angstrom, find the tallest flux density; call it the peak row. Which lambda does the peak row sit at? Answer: 6734.0 angstrom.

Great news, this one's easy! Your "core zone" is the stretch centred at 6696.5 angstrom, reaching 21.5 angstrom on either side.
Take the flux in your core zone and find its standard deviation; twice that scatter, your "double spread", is 2.4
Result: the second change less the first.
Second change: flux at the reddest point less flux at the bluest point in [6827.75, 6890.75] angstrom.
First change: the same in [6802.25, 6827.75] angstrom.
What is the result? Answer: -10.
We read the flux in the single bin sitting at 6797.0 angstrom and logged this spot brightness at 32.16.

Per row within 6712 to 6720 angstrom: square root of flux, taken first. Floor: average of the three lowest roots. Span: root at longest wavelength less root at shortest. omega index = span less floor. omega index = -5.26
